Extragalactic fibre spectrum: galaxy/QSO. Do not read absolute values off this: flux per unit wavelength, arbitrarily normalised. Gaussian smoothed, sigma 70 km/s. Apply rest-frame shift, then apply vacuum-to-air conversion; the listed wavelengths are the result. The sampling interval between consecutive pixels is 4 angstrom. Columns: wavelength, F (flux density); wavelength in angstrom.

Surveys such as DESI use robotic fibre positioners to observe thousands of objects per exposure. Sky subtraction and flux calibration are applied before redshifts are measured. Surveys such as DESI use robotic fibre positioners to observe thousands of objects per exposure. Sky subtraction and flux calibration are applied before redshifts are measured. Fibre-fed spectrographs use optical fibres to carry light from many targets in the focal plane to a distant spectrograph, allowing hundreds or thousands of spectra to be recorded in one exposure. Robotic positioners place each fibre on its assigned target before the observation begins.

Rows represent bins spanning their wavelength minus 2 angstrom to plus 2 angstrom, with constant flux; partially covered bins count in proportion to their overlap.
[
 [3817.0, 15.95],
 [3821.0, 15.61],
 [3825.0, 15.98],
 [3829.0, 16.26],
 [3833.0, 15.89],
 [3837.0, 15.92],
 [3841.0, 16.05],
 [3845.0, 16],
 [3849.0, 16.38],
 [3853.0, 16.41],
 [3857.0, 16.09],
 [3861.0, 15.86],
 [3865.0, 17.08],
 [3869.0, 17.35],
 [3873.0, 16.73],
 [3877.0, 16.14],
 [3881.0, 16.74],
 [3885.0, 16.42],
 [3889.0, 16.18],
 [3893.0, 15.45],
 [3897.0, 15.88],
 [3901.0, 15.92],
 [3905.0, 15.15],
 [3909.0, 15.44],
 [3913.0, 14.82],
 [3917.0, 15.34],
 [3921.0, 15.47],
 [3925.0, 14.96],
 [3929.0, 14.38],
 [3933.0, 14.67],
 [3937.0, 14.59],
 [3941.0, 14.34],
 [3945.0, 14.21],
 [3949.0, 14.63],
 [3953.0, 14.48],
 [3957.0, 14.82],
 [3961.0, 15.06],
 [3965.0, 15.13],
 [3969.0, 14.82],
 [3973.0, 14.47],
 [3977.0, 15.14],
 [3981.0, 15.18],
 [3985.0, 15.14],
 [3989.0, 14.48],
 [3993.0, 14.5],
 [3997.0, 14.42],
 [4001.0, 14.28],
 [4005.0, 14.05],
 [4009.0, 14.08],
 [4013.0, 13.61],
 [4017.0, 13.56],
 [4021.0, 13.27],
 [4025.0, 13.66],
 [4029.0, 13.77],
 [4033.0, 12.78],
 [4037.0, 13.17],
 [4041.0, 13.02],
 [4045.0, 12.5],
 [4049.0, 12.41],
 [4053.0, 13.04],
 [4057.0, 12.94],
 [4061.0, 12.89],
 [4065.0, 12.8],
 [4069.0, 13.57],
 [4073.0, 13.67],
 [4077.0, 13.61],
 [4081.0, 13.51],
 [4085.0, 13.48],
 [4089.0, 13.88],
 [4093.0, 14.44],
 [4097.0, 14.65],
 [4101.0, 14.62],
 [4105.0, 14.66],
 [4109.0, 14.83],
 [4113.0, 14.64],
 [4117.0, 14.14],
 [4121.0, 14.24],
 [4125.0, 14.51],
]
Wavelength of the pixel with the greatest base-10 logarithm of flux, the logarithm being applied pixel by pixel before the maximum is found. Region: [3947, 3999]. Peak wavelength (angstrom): 3981.0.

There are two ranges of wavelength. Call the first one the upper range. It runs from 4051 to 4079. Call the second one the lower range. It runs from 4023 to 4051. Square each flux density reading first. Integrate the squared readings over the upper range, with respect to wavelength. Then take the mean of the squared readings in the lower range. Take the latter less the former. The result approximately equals -4724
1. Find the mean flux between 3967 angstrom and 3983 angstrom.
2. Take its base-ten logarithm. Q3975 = 1.17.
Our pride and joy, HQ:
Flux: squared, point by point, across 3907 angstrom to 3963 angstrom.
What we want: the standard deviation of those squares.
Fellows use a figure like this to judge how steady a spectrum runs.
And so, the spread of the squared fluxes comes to 12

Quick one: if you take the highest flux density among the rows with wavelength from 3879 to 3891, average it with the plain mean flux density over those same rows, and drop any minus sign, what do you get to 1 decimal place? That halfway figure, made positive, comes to 16.6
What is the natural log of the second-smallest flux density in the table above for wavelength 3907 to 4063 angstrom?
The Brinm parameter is 2.53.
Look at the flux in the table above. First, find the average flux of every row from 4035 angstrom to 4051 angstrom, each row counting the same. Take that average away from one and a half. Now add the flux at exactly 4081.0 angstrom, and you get 2.2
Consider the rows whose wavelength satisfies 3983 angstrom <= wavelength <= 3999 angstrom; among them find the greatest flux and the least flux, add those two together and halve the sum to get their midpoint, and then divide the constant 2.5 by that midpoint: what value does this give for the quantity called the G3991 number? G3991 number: 0.169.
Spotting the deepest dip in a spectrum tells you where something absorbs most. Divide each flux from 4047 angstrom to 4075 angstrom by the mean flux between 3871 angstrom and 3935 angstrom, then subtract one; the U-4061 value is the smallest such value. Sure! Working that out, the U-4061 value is -0.20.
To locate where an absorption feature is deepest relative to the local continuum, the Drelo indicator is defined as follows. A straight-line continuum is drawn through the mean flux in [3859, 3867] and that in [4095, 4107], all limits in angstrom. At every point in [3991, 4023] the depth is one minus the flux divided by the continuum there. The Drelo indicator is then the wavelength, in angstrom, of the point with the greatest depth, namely 4021.0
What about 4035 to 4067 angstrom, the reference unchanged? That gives 4049.0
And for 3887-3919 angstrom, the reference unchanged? 3913.0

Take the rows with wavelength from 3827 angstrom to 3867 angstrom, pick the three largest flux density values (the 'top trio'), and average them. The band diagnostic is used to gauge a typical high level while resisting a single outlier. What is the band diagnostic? 16.6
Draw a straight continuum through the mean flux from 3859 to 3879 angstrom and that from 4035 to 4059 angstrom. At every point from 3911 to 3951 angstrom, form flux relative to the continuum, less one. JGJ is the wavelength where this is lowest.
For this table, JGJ 3929.0 angstrom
